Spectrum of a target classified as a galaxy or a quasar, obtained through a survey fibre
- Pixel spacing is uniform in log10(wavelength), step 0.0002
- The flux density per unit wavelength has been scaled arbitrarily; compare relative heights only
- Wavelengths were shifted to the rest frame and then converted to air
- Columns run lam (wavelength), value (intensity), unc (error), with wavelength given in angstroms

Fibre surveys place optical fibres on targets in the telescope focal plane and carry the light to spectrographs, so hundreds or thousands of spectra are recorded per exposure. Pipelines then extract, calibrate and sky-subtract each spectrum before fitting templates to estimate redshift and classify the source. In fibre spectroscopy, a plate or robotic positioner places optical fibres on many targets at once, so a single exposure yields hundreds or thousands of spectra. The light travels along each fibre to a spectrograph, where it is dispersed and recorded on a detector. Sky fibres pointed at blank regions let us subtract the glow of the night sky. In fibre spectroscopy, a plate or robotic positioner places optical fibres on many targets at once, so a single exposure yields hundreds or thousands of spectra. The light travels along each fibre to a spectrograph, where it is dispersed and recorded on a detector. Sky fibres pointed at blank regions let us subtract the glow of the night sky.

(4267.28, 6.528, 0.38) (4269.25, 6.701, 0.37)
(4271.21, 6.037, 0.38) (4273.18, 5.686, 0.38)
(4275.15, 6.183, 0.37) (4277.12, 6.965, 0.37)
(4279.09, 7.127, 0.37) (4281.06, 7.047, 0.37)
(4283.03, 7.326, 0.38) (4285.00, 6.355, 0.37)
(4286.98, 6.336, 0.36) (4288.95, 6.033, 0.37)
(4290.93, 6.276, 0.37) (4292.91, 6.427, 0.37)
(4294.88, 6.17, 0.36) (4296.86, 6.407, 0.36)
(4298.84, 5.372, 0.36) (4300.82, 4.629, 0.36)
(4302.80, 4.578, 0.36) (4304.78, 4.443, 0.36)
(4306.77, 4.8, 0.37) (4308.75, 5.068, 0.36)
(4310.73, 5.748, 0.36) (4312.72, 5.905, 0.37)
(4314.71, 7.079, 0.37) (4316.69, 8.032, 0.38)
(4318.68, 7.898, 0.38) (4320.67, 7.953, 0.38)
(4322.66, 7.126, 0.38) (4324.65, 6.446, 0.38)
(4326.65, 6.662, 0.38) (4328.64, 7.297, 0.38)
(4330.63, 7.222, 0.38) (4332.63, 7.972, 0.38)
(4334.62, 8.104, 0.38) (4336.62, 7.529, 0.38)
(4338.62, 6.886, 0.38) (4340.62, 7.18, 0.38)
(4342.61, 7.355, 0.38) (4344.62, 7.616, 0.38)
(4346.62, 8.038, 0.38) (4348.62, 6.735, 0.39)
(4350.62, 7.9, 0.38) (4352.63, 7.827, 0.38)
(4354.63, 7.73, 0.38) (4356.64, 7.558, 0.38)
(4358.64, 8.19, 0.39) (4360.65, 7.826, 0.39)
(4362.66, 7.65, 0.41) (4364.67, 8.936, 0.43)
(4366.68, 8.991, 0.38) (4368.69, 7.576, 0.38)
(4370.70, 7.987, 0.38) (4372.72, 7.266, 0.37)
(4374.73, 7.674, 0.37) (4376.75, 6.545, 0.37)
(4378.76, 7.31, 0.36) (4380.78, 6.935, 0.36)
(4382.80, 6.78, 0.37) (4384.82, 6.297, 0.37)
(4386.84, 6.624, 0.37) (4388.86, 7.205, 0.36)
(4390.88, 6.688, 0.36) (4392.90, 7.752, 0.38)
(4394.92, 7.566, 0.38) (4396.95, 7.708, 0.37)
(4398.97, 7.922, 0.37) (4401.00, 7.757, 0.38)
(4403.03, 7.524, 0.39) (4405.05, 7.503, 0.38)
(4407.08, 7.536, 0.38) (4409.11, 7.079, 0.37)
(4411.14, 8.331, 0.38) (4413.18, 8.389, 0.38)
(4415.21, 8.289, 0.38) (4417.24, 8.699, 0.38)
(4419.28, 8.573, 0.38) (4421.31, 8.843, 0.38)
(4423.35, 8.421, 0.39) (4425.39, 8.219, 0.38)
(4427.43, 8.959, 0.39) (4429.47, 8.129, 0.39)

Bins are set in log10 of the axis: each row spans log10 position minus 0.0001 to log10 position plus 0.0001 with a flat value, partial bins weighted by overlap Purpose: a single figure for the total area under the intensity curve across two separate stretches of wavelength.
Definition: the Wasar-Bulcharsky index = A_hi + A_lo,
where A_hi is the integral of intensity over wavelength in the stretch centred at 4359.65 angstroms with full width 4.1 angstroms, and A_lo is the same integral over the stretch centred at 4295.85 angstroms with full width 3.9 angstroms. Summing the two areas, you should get 57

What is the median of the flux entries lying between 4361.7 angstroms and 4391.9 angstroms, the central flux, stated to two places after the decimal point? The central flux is 7.27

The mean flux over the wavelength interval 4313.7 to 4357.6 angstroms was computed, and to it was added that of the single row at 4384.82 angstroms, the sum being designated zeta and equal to 13.8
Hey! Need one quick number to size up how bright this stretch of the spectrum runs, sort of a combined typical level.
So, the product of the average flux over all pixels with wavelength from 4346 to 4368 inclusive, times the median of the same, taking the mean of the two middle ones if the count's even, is 62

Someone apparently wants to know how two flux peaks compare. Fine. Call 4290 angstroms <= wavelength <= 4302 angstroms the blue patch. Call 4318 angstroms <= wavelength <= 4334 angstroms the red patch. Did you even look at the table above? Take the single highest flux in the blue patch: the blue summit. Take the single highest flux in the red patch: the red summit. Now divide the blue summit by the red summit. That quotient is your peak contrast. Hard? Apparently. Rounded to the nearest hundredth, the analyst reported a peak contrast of 0.81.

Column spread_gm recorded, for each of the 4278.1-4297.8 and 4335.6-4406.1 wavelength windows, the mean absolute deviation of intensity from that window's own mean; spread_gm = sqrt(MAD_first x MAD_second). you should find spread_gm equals 0.4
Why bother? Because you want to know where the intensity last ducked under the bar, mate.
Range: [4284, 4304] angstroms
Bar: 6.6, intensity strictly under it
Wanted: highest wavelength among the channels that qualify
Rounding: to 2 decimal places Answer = 4302.80 angstroms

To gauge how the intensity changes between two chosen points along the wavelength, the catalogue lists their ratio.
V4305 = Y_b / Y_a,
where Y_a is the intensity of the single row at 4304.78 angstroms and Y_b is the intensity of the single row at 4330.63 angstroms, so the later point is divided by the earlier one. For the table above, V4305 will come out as 1.63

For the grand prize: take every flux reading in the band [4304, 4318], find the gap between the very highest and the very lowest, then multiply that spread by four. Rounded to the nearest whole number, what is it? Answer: 14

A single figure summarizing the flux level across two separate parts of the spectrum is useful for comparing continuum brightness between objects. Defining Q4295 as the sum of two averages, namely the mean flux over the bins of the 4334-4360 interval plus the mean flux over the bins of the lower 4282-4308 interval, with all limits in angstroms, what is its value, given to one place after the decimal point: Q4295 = 13.4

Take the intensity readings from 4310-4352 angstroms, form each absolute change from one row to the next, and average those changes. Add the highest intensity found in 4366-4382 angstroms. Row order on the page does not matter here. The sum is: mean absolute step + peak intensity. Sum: 9.5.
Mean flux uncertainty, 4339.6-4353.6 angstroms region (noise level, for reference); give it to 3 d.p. 0.381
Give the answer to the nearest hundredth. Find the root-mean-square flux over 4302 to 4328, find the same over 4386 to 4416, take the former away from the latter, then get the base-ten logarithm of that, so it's 0.08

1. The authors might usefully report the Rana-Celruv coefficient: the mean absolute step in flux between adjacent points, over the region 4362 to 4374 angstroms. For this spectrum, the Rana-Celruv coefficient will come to 0.78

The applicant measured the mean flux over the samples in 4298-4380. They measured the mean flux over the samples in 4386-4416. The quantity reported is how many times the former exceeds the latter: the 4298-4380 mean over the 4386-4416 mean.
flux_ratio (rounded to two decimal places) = 0.93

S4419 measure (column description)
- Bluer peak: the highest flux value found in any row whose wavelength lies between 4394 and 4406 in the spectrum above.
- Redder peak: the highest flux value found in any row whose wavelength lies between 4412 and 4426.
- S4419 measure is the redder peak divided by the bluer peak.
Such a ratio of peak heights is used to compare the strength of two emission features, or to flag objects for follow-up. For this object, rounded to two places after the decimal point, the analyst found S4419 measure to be 1.12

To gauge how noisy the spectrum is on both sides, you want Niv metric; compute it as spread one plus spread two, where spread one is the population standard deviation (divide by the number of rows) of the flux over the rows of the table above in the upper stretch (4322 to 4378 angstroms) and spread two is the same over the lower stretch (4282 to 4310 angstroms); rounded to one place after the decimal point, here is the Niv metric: 1.5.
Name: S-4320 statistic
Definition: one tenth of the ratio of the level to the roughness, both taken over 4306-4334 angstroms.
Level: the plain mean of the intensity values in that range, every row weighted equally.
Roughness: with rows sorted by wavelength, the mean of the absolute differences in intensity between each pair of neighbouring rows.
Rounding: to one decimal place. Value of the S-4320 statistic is 1.3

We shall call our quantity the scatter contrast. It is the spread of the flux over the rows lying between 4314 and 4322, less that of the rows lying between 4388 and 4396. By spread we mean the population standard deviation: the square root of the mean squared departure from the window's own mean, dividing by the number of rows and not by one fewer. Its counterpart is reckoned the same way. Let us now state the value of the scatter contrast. -0.02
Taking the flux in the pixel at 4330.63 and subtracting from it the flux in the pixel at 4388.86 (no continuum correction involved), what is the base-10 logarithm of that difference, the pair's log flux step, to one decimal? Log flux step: -1.8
